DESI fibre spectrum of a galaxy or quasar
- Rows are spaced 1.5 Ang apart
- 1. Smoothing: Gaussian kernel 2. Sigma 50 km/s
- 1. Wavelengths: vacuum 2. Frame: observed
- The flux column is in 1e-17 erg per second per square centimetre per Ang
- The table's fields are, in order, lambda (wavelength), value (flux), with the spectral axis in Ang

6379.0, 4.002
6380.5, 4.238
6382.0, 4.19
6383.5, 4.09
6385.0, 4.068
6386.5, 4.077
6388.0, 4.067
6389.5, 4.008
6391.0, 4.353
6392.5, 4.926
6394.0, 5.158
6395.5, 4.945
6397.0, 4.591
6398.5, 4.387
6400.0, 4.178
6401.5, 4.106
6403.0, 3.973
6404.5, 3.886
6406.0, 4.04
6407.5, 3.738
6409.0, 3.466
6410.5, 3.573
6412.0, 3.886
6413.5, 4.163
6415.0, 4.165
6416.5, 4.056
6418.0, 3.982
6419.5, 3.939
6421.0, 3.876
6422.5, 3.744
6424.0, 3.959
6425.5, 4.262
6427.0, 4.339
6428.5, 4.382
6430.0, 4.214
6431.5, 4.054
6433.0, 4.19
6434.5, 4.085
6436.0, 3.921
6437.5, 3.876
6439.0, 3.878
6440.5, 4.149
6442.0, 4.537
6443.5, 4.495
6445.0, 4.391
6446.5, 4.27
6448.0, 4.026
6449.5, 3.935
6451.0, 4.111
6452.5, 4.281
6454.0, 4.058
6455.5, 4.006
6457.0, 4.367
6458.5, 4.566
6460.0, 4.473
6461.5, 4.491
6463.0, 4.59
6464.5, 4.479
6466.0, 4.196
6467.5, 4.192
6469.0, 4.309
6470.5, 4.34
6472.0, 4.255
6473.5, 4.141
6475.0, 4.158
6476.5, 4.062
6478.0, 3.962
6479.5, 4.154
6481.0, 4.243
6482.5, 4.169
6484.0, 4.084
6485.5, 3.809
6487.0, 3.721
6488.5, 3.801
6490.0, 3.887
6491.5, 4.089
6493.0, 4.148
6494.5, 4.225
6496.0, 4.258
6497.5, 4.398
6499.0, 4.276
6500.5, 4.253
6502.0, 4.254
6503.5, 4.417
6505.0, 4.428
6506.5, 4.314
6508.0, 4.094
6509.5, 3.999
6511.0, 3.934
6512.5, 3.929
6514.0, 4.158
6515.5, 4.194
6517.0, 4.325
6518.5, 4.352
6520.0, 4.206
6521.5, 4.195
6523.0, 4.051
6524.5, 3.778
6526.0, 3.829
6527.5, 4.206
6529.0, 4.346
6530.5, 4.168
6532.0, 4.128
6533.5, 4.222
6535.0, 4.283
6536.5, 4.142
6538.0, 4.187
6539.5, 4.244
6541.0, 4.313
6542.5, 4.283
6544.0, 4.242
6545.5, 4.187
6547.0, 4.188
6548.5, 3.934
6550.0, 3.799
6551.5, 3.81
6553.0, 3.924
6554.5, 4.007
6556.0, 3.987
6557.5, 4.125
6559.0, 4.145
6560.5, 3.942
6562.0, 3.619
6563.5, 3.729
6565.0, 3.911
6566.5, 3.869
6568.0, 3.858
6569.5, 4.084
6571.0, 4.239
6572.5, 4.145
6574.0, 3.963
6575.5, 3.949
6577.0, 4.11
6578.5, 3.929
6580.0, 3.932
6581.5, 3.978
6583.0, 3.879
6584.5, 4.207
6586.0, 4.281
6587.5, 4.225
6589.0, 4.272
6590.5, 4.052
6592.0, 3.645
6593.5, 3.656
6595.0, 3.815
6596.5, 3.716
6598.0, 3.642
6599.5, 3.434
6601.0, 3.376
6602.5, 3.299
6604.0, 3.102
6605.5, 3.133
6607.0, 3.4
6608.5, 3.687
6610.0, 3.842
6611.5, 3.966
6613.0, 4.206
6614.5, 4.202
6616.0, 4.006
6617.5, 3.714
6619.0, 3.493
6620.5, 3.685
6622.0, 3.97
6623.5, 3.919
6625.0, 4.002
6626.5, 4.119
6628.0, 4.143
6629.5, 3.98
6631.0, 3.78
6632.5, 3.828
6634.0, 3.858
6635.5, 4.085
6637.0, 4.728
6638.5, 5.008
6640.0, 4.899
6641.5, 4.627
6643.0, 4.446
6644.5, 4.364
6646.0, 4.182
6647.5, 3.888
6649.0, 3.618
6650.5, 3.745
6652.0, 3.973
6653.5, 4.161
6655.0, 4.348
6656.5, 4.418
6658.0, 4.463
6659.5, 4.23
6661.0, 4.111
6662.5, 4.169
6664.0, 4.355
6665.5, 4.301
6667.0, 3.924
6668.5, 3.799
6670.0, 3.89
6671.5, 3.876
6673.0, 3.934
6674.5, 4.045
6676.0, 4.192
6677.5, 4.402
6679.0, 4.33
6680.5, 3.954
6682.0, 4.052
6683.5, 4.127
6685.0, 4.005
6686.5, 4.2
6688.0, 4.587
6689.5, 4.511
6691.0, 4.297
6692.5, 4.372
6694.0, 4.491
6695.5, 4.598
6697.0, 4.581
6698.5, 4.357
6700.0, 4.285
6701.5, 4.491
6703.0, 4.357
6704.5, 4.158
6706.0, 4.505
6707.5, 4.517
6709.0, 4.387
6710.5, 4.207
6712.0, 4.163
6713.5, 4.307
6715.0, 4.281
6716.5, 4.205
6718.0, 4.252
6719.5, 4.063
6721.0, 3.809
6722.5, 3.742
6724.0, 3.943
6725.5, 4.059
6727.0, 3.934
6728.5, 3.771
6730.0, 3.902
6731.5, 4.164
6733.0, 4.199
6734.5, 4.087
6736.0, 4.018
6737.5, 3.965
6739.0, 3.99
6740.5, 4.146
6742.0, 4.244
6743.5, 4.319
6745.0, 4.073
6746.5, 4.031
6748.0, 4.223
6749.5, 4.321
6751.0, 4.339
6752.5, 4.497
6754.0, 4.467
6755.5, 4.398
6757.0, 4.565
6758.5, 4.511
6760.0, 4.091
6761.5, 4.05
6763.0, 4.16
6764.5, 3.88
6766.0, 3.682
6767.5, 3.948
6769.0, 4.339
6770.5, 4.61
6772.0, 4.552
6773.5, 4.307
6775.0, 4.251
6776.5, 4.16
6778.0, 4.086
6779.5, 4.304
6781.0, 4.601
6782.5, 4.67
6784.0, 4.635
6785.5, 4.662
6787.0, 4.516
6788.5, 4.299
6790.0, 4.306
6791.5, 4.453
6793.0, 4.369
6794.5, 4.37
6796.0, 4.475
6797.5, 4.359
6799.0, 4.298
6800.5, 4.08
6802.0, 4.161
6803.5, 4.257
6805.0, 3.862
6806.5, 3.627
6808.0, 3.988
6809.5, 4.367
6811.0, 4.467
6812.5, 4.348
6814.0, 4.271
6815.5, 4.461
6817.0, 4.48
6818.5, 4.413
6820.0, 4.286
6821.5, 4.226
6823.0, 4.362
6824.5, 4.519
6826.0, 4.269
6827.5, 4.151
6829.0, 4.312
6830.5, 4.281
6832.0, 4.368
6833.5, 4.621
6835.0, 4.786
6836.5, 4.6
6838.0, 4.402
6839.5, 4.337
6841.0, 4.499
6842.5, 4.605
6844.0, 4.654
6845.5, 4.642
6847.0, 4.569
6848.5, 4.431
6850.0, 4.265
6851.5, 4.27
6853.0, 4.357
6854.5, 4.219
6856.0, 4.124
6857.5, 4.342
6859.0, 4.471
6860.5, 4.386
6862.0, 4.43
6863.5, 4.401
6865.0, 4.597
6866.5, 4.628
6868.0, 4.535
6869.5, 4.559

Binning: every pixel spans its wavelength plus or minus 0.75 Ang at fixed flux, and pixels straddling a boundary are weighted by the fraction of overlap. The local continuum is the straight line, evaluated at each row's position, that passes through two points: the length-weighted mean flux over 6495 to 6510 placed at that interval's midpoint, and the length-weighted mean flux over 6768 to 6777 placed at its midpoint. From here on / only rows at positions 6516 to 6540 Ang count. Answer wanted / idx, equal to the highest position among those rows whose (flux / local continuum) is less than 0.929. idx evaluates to 6526.0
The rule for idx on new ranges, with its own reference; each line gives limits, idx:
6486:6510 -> 6490.0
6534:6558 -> 6553.0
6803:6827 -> 6808.0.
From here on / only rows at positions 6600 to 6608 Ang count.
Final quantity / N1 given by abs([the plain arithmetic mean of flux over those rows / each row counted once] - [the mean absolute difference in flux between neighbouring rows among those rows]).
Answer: 3.12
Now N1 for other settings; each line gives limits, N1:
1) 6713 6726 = 3.95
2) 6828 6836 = 4.34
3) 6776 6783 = 4.20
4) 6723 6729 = 3.79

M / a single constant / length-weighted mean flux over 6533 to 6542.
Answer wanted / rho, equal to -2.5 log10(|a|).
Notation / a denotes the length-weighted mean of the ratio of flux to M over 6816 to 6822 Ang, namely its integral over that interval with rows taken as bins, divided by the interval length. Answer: -0.03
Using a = 1.030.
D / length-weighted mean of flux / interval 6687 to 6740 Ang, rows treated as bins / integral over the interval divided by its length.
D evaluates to 4.22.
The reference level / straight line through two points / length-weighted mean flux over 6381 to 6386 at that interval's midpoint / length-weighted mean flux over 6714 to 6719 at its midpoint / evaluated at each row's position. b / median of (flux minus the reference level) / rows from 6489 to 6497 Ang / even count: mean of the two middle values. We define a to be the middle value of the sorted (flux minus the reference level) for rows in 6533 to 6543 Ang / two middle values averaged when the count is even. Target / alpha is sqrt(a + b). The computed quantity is 0.24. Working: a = 0.07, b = -0.01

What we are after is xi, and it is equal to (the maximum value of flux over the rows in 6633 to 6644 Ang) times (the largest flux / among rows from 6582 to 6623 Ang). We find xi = 21.4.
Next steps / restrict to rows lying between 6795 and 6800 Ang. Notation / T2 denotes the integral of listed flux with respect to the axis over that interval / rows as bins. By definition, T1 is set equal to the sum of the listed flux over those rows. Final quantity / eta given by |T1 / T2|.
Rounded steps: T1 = 13.1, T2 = 21.8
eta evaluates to 0.602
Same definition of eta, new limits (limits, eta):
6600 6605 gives 0.600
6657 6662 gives 0.600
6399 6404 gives 0.599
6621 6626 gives 0.601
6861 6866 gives 0.600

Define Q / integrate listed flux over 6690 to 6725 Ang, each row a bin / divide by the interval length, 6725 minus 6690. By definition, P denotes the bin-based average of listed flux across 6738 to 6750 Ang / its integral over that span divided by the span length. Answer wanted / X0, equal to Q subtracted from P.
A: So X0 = -0.12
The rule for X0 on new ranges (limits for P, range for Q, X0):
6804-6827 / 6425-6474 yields 0.02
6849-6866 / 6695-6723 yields 0.08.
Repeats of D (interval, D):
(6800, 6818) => 4.20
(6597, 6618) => 3.64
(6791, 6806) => 4.25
